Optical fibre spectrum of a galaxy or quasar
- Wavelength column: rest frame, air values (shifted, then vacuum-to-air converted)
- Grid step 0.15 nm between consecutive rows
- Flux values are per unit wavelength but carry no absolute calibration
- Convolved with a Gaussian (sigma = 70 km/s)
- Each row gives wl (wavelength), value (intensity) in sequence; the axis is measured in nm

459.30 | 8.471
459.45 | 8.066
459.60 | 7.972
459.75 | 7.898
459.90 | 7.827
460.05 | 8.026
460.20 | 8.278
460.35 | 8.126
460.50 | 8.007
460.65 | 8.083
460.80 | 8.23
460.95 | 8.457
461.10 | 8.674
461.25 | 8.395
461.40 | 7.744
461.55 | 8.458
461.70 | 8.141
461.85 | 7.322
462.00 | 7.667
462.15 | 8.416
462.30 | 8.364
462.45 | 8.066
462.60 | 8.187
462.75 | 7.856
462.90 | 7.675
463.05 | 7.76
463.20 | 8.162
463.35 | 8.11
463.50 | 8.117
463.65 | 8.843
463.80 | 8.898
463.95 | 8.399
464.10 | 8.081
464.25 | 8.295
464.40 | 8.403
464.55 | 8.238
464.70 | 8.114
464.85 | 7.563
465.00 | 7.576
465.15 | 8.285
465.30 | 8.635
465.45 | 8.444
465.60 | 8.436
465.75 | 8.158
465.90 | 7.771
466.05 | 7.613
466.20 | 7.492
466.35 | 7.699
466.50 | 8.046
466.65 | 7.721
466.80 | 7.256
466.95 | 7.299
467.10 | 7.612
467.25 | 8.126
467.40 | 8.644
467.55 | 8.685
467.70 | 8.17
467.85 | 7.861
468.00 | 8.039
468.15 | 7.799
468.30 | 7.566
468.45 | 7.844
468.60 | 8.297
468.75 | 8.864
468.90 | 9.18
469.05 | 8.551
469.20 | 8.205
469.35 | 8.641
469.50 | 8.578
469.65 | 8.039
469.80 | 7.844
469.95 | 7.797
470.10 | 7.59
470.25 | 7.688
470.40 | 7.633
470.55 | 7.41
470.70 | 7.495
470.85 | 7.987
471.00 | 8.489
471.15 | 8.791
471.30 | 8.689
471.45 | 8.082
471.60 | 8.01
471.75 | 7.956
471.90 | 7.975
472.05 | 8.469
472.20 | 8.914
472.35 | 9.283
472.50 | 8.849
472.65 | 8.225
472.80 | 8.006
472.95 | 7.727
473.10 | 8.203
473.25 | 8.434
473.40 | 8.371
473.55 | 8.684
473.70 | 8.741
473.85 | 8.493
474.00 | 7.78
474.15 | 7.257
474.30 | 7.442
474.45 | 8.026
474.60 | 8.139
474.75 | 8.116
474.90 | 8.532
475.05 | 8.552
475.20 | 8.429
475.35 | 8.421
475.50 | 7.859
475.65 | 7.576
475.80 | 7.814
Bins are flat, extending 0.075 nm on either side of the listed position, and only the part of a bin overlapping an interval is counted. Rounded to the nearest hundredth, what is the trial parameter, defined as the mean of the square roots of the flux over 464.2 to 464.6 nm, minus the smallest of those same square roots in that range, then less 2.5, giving -2.49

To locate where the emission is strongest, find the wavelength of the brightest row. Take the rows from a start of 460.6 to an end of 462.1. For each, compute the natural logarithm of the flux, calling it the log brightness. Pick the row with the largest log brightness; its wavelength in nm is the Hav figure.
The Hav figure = 461.10 nm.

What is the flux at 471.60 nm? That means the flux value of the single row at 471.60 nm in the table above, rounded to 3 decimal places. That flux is 8.010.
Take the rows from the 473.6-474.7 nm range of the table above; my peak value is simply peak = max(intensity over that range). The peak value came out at 8.741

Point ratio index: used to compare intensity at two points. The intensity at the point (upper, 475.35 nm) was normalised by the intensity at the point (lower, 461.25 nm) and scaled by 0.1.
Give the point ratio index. 0.100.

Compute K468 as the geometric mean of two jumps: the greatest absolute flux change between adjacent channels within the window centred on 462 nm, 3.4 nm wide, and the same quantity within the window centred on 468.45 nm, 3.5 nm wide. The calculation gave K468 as 0.72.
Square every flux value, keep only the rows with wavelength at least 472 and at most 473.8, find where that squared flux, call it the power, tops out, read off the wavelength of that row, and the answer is 472.35 nm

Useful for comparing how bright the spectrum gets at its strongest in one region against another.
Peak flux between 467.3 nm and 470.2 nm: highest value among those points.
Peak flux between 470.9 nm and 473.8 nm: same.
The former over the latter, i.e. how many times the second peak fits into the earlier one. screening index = 0.989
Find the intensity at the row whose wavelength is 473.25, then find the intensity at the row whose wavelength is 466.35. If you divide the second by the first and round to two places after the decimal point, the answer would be 0.91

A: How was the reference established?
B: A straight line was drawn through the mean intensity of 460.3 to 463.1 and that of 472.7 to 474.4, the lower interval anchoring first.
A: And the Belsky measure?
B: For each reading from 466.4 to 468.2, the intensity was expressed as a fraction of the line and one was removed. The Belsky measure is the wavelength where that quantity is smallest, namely 466.80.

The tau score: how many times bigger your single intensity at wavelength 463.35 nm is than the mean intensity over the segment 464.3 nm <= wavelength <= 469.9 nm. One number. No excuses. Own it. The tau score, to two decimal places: 1.00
